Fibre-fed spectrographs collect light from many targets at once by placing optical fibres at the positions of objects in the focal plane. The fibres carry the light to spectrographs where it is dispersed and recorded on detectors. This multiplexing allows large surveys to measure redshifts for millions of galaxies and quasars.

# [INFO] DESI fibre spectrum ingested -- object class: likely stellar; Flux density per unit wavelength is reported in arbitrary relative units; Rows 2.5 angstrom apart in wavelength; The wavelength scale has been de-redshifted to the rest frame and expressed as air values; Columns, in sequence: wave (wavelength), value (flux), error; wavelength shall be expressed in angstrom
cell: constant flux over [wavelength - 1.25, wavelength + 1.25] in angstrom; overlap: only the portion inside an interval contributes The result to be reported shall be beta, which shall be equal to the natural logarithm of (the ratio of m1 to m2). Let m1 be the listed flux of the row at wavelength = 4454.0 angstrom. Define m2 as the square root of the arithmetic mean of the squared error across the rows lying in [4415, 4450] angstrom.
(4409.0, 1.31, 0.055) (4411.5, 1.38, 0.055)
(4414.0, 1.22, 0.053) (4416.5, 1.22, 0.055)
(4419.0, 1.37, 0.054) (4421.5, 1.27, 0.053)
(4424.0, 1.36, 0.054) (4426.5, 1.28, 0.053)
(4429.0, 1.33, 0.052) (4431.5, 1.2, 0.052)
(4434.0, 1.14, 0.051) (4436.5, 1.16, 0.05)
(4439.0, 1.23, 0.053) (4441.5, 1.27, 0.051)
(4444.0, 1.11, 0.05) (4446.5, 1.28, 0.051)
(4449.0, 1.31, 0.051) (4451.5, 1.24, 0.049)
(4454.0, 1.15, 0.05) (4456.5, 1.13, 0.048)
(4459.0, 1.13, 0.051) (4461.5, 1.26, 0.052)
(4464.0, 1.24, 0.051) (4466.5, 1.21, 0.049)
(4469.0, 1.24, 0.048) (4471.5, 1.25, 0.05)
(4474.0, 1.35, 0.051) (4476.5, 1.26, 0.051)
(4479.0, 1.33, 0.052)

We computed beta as 3.09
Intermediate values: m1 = 1.15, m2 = 0.0522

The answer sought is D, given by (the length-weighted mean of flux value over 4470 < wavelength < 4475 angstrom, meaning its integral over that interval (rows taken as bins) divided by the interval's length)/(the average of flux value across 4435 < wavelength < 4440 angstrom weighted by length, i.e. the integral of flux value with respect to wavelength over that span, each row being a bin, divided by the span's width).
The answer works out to 1.09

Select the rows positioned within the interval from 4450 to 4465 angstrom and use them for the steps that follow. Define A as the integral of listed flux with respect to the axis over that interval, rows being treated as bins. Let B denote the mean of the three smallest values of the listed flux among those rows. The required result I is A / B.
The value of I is 15.7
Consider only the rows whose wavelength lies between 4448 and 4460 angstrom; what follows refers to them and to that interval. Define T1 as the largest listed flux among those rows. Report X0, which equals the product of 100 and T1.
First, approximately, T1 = 1.31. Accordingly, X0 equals 131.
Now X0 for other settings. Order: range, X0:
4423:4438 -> 136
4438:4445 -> 127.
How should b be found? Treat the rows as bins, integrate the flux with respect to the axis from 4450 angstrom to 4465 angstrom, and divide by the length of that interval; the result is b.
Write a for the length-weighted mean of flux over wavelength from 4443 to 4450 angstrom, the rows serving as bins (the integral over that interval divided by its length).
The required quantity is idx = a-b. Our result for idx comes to 0.04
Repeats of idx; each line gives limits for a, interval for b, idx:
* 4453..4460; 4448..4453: -0.13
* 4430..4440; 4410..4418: -0.09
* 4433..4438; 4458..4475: -0.09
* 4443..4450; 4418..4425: -0.10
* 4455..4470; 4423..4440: -0.04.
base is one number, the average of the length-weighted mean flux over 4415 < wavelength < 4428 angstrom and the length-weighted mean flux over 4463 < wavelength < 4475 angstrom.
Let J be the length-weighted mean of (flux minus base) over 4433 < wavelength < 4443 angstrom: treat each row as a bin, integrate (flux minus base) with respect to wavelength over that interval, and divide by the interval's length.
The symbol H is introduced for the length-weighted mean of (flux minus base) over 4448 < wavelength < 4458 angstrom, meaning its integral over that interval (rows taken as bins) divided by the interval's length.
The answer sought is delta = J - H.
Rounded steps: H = -0.075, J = -0.08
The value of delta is 0.00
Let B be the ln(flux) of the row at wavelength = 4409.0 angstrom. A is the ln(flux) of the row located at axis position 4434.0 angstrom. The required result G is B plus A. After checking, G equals 0.401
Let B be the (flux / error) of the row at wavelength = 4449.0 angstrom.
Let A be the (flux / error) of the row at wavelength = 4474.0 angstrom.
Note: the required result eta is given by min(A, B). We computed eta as 25.7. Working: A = 26.5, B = 25.7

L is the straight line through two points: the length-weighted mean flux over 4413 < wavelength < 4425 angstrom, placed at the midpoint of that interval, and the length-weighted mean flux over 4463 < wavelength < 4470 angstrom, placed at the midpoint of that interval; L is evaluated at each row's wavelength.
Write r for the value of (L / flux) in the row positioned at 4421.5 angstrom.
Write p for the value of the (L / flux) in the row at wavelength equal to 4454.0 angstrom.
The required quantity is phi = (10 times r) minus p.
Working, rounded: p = 1.08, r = 1.01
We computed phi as 9.0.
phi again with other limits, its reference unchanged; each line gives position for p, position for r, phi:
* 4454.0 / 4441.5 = 8.8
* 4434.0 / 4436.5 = 9.8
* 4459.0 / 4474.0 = 7.9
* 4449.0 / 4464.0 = 9.0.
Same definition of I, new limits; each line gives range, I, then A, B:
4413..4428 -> 15.6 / 19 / 1.24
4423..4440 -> 18.1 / 21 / 1.17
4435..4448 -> 13.5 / 16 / 1.17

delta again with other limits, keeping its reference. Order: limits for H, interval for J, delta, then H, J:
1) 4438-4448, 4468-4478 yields 0.05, -0.053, 0.00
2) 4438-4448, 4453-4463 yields -0.05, -0.053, -0.11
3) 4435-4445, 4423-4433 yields 0.09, -0.084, 0.01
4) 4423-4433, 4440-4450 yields -0.05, 0.009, -0.04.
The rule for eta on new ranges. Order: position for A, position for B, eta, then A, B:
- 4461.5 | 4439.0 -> 23.2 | 24.2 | 23.2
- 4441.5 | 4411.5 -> 24.9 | 24.9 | 25.1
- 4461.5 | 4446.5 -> 24.2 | 24.2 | 25.1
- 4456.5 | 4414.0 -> 23.0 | 23.5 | 23.0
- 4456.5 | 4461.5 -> 23.5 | 23.5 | 24.2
